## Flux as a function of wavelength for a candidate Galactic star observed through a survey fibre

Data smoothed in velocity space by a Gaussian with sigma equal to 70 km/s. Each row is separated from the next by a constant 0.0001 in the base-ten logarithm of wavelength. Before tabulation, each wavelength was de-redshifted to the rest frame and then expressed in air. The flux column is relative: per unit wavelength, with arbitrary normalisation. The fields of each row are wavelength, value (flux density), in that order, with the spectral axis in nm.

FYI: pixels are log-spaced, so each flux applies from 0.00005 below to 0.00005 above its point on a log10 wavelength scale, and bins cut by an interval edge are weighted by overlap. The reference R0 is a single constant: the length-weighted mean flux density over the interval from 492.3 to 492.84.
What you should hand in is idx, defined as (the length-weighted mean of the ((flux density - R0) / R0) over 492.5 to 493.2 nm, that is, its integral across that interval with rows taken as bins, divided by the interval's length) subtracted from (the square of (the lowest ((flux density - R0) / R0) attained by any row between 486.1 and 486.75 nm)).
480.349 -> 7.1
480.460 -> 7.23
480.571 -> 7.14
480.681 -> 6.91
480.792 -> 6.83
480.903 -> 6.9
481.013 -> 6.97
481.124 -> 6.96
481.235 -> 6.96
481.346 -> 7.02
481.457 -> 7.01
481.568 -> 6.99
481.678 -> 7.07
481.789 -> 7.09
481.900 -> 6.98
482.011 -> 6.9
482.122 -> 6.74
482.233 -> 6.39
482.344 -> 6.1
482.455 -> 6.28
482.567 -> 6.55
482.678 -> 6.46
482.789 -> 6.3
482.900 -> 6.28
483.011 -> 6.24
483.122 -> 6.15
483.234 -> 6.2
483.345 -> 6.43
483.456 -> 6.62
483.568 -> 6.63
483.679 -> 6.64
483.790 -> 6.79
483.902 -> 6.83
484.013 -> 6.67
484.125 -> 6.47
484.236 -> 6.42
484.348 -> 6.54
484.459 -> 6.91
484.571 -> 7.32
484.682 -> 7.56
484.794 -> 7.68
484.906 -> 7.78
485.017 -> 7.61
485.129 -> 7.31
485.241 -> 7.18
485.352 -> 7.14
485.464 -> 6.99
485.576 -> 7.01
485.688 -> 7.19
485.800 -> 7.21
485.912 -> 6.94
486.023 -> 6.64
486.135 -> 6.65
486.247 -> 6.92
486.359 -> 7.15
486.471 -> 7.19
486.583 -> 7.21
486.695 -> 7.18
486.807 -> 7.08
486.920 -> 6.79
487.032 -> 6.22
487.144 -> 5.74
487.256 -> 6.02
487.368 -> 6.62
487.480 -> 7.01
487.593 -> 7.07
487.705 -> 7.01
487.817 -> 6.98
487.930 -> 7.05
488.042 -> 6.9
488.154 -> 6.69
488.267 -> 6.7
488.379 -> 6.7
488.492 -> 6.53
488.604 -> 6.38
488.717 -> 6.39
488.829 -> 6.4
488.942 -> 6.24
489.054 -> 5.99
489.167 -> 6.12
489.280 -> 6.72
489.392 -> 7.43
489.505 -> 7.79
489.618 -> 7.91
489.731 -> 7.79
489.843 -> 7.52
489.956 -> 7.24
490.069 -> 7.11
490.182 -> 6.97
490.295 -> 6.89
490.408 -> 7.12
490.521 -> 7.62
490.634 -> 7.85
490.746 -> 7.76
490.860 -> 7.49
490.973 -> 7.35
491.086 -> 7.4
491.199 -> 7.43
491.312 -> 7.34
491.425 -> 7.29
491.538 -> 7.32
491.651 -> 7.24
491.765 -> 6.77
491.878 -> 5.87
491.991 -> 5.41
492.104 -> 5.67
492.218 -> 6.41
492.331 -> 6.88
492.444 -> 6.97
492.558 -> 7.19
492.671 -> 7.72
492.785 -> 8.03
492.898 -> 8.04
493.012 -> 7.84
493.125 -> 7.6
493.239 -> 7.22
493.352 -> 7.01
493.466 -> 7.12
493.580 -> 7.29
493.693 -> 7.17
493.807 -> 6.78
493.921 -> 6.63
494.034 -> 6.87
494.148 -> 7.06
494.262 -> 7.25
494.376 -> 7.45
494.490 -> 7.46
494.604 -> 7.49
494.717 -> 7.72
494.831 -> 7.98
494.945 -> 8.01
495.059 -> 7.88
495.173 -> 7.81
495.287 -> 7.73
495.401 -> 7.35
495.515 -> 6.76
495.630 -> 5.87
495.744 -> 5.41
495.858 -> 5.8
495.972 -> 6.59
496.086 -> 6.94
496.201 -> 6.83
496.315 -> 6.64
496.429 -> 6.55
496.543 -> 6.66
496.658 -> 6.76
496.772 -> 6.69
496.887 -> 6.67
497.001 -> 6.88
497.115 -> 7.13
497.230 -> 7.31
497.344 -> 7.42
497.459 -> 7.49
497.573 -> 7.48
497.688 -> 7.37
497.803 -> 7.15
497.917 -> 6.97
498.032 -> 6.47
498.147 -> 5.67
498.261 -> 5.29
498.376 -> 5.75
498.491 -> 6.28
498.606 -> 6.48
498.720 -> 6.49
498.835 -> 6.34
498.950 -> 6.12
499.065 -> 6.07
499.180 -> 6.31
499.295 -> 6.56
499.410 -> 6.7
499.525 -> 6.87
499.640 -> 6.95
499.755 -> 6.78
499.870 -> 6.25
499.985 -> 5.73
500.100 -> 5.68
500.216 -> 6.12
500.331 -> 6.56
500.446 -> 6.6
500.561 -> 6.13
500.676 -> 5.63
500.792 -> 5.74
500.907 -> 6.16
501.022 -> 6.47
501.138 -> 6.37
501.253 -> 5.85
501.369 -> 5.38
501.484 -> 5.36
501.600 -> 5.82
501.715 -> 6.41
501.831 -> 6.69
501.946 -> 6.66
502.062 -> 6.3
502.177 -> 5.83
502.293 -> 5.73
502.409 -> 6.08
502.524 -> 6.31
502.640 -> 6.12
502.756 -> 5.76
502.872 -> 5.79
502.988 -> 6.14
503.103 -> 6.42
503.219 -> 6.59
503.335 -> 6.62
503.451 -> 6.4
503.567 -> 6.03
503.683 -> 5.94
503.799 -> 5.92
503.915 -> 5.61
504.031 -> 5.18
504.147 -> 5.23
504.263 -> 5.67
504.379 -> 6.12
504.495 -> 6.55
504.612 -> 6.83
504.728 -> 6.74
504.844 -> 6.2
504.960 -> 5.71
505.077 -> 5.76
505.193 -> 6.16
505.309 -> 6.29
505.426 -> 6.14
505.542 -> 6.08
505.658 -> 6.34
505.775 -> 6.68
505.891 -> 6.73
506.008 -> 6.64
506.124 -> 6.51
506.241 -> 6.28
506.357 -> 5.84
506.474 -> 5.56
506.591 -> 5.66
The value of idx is -0.04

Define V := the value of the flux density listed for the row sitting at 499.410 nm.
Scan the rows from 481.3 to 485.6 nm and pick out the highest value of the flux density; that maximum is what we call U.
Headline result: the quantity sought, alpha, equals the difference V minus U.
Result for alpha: -1.1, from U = 7.78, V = 6.7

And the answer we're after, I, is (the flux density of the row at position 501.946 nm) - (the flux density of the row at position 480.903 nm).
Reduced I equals -0.2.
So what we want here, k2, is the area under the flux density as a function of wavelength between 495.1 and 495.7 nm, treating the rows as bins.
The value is 4.2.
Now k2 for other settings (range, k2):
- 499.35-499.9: 3.7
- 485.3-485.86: 4.0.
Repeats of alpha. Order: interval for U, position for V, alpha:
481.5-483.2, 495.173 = 0.7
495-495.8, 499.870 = -1.6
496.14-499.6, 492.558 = -0.3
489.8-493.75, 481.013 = -1.1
